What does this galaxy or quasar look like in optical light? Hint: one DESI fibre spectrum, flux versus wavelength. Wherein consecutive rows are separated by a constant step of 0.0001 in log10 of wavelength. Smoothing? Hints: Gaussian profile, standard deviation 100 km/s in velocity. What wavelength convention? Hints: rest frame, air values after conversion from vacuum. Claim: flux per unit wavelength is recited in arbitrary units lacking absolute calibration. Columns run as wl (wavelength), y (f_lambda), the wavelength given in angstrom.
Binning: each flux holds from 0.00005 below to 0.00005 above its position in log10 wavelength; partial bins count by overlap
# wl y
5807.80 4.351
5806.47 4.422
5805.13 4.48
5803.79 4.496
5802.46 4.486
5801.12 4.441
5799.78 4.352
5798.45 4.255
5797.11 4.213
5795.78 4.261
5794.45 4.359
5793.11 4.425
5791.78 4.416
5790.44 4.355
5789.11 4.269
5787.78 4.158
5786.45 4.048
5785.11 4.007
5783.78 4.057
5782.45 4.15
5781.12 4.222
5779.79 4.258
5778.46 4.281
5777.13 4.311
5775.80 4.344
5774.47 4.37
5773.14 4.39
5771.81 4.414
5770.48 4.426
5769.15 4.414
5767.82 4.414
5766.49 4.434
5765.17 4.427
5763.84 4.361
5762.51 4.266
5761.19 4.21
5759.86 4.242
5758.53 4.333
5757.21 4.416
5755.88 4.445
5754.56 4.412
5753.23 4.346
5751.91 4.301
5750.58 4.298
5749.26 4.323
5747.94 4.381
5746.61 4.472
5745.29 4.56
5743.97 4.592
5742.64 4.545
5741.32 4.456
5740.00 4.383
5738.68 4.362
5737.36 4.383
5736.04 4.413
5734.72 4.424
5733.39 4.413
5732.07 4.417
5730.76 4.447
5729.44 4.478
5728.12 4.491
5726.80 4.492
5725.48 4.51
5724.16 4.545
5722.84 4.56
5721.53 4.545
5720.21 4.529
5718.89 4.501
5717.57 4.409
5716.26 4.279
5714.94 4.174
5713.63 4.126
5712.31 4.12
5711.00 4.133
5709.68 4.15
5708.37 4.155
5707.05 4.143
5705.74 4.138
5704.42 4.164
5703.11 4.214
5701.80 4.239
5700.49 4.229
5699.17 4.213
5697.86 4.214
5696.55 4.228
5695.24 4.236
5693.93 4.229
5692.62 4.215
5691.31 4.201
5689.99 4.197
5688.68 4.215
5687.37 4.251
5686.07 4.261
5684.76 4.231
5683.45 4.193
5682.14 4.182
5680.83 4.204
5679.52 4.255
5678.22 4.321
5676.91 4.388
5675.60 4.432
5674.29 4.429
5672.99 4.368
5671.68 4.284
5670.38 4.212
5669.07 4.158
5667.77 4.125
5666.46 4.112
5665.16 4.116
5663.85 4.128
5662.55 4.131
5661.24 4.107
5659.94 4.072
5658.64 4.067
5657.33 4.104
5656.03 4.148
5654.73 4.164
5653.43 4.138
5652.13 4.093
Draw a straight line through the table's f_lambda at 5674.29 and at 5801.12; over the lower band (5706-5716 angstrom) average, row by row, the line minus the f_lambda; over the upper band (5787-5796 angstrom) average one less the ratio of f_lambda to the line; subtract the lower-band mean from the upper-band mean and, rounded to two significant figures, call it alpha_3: -0.26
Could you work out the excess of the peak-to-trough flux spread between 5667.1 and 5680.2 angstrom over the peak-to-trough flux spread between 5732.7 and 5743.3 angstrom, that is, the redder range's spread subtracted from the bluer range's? 0.12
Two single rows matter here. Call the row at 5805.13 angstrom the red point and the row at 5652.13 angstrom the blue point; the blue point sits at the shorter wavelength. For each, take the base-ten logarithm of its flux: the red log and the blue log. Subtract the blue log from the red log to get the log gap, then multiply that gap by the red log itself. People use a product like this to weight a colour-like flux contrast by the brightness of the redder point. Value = 0.026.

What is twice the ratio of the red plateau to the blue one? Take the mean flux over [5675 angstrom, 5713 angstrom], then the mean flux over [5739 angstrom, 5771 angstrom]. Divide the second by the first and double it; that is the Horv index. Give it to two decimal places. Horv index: 2.08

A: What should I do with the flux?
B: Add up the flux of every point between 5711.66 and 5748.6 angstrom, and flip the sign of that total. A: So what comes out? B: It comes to -124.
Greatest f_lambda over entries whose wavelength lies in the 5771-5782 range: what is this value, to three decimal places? 4.414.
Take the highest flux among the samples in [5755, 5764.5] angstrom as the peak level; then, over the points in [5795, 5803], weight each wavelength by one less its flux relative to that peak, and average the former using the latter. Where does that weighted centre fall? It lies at 5797.2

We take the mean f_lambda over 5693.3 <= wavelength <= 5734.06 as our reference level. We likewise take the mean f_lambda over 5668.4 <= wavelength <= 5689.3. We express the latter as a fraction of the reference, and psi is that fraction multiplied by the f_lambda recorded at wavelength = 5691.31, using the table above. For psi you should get 4.16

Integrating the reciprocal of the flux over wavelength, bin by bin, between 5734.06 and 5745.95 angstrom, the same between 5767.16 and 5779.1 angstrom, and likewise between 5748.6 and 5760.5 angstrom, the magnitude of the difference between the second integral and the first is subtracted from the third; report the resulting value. 2.68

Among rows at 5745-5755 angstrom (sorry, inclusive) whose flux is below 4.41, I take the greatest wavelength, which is 5753.23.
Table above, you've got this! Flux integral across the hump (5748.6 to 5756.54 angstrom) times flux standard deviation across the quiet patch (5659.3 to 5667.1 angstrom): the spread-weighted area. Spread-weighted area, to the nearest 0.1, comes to 0.7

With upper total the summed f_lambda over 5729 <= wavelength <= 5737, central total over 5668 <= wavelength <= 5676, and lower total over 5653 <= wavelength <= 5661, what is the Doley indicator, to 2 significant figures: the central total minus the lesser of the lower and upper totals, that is 1.2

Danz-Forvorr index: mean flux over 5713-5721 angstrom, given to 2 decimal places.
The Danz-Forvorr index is 4.34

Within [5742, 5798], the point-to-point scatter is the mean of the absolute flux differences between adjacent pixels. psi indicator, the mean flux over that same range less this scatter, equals 4.28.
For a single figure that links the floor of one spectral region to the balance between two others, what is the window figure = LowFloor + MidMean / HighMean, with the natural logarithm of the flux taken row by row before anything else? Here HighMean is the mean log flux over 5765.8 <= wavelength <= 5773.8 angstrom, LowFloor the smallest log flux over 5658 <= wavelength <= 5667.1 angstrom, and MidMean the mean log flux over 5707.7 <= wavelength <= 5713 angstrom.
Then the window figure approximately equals 2.36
